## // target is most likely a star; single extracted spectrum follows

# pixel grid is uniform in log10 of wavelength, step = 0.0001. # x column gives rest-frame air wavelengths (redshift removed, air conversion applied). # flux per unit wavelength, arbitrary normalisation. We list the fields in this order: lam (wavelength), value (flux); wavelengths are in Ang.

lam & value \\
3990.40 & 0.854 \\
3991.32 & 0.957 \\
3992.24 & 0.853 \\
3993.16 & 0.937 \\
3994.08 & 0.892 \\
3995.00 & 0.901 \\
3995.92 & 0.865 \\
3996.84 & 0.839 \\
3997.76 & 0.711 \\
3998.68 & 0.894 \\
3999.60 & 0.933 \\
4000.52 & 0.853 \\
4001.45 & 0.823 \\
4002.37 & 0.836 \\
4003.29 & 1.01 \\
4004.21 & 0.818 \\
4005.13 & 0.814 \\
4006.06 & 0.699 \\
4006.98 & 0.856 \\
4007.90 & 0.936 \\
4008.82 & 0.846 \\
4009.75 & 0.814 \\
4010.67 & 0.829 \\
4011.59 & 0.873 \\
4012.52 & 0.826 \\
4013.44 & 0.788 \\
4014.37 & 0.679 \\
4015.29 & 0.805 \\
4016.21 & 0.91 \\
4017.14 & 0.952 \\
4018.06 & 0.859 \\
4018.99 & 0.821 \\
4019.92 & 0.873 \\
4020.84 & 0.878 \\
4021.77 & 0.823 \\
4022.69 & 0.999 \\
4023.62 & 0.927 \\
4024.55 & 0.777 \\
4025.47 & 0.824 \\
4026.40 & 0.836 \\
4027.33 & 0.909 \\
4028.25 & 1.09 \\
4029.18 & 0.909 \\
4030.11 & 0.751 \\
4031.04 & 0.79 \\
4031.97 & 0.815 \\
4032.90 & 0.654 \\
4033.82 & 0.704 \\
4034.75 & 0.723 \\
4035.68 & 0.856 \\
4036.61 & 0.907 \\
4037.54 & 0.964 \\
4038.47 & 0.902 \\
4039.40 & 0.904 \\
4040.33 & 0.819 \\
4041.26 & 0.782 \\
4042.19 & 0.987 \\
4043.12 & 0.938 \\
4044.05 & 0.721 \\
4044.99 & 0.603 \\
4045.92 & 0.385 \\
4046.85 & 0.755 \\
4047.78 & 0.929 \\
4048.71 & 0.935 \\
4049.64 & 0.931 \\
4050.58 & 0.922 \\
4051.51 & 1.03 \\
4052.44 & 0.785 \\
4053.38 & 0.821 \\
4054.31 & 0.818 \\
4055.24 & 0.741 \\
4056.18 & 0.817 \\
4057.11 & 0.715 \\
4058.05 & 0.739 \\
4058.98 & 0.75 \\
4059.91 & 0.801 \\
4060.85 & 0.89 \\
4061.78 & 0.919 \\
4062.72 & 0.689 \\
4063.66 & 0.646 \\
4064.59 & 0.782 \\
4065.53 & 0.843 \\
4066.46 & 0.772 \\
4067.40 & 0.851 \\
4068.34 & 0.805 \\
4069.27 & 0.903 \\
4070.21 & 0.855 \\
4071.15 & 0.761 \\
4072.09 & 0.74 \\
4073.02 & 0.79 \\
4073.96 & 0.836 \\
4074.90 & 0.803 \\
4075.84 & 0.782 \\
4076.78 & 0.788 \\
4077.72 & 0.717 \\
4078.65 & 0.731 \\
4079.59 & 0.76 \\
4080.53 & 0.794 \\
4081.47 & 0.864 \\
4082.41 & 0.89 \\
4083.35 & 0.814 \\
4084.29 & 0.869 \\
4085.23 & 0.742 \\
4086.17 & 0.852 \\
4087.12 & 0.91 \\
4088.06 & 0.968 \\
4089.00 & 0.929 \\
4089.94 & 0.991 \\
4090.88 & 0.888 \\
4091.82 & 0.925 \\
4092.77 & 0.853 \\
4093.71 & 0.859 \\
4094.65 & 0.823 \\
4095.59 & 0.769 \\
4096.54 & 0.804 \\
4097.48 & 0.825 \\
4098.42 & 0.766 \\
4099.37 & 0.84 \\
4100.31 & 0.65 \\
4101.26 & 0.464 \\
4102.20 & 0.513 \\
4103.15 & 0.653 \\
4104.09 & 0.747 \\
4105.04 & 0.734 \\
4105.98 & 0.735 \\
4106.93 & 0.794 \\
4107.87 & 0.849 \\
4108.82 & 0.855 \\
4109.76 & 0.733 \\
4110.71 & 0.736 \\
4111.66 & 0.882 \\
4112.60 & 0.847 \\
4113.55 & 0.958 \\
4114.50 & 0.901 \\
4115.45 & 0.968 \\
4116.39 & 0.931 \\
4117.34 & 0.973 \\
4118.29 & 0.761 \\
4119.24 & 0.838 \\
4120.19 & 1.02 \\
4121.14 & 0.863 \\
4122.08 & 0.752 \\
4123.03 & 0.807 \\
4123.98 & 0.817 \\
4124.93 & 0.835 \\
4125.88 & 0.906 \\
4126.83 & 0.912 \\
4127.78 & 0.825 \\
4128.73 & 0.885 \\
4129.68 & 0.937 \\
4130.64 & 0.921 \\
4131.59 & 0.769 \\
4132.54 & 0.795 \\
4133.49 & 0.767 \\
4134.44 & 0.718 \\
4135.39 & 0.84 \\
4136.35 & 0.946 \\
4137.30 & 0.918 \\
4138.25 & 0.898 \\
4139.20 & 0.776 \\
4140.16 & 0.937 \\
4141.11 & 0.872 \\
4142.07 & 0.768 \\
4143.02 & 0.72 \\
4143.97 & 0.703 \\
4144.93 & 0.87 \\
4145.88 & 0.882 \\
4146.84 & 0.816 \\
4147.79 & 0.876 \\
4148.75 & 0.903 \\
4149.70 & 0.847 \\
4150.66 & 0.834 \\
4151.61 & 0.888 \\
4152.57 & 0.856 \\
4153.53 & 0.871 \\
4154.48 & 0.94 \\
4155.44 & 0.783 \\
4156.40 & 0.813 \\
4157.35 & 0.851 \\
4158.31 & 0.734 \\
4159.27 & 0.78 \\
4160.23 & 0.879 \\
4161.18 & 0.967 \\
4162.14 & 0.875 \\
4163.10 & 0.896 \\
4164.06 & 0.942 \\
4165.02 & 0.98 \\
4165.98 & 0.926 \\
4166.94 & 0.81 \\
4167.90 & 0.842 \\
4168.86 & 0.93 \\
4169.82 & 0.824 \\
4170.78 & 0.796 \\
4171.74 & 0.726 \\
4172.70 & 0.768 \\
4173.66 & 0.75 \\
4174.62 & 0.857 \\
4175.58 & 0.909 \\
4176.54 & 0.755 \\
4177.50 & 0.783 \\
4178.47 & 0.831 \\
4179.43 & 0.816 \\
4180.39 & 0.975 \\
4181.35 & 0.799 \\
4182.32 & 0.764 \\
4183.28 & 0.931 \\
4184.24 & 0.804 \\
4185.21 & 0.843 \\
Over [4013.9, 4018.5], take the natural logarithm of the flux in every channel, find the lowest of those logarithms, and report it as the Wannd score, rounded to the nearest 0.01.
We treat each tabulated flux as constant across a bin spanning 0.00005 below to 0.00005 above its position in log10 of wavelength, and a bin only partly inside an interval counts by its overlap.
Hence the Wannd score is -0.39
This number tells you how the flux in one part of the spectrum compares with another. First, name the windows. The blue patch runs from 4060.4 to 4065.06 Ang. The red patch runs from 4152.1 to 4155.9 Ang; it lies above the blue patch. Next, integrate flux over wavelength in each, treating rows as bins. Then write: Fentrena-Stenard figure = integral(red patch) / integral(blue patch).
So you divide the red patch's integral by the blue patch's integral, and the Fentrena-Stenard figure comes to 0.90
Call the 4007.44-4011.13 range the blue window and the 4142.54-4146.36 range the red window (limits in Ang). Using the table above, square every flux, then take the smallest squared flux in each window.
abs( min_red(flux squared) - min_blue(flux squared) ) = 0.17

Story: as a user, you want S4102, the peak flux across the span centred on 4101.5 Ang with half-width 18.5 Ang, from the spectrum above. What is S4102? 0.991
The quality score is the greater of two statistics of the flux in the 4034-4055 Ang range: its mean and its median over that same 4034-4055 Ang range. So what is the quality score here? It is 0.879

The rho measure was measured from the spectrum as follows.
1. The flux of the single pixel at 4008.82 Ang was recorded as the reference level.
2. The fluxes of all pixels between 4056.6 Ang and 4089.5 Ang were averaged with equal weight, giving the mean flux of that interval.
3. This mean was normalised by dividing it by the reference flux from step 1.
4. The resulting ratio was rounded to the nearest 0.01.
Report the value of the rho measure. 0.96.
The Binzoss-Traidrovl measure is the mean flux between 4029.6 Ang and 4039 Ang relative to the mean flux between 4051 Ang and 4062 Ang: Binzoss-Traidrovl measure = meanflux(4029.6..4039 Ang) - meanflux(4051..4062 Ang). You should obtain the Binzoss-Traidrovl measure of -0.01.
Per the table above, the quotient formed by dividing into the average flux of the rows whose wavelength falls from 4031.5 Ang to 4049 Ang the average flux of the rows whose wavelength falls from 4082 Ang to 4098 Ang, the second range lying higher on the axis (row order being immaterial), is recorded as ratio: 0.93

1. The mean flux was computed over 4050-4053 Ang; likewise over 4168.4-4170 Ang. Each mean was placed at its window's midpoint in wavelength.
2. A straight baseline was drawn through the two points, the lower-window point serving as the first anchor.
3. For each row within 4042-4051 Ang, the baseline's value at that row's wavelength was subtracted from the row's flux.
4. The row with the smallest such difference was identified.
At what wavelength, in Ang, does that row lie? 4045.92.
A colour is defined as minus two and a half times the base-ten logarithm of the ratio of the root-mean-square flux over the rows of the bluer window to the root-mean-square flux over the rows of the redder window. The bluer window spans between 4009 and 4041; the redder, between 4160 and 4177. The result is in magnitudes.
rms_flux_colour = 0.012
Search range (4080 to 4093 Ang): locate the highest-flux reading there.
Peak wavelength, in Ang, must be 4089.94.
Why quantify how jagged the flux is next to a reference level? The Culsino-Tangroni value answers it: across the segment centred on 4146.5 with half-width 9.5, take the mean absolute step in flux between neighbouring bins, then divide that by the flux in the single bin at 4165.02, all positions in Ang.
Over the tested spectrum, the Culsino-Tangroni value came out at 0.068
